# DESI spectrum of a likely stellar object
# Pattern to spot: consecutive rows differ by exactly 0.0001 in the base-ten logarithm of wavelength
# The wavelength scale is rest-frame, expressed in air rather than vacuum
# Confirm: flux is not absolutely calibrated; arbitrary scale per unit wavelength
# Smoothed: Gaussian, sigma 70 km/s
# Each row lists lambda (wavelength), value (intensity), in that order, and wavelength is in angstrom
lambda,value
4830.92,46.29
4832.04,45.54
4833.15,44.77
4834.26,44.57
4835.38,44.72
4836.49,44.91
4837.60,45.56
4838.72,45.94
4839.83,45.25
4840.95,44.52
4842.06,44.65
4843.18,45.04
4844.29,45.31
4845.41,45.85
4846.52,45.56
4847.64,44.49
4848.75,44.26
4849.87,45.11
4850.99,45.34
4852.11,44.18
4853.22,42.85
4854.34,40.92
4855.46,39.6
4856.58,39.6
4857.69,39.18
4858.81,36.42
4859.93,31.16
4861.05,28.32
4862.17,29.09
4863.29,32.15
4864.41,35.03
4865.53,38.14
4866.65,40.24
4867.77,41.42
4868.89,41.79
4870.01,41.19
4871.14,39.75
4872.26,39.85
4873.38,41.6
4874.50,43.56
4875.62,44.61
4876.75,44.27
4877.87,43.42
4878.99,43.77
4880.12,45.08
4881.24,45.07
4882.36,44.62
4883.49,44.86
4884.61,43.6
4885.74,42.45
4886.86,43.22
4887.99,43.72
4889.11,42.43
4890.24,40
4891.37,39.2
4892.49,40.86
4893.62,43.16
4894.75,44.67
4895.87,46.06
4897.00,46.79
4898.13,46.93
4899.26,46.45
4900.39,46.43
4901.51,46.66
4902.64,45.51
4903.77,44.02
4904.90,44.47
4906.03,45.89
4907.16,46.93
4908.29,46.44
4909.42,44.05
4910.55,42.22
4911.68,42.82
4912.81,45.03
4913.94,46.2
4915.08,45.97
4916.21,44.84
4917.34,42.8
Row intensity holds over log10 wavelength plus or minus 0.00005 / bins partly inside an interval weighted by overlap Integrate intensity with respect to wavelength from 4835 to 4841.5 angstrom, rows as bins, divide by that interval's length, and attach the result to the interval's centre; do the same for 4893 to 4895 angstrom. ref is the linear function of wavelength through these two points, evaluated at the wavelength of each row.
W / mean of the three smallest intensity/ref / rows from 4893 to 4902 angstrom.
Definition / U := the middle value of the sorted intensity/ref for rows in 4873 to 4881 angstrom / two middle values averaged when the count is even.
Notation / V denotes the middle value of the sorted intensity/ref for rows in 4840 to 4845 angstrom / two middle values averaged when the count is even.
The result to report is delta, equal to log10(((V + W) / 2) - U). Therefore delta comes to -1.81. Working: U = 0.99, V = 1.00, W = 1.02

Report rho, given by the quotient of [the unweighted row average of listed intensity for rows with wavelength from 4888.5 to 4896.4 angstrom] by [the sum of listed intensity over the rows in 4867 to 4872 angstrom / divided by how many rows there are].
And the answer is 1.03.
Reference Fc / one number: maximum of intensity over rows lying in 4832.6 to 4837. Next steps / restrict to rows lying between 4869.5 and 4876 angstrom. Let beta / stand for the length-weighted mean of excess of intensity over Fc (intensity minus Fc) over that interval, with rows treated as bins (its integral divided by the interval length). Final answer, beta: -3.2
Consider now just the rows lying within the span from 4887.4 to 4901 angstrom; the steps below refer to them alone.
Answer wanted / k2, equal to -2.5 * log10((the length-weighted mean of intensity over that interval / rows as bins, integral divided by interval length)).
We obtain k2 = -4.11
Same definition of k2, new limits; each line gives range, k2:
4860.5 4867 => -3.82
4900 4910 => -4.15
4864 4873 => -4.00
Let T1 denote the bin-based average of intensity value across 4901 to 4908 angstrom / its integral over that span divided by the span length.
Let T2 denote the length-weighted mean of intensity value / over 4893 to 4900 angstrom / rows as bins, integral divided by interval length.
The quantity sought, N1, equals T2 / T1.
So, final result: 1.00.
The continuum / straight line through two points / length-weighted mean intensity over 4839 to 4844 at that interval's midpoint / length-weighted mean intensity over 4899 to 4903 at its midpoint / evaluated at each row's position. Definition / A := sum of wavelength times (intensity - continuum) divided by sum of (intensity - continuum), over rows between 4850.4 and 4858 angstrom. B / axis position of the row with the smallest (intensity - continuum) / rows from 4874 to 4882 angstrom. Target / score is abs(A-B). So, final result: 22.1 angstrom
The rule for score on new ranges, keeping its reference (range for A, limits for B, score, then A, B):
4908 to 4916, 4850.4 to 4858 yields 53.6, 4911.3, 4857.69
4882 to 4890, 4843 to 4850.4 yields 37.6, 4886.4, 4848.75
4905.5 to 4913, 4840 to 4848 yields 63.2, 4910.9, 4847.64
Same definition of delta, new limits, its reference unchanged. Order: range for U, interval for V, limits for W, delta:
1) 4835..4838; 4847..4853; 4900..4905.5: -1.74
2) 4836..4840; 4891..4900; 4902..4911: -1.74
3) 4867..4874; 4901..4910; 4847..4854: -1.08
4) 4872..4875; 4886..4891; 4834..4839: -1.38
